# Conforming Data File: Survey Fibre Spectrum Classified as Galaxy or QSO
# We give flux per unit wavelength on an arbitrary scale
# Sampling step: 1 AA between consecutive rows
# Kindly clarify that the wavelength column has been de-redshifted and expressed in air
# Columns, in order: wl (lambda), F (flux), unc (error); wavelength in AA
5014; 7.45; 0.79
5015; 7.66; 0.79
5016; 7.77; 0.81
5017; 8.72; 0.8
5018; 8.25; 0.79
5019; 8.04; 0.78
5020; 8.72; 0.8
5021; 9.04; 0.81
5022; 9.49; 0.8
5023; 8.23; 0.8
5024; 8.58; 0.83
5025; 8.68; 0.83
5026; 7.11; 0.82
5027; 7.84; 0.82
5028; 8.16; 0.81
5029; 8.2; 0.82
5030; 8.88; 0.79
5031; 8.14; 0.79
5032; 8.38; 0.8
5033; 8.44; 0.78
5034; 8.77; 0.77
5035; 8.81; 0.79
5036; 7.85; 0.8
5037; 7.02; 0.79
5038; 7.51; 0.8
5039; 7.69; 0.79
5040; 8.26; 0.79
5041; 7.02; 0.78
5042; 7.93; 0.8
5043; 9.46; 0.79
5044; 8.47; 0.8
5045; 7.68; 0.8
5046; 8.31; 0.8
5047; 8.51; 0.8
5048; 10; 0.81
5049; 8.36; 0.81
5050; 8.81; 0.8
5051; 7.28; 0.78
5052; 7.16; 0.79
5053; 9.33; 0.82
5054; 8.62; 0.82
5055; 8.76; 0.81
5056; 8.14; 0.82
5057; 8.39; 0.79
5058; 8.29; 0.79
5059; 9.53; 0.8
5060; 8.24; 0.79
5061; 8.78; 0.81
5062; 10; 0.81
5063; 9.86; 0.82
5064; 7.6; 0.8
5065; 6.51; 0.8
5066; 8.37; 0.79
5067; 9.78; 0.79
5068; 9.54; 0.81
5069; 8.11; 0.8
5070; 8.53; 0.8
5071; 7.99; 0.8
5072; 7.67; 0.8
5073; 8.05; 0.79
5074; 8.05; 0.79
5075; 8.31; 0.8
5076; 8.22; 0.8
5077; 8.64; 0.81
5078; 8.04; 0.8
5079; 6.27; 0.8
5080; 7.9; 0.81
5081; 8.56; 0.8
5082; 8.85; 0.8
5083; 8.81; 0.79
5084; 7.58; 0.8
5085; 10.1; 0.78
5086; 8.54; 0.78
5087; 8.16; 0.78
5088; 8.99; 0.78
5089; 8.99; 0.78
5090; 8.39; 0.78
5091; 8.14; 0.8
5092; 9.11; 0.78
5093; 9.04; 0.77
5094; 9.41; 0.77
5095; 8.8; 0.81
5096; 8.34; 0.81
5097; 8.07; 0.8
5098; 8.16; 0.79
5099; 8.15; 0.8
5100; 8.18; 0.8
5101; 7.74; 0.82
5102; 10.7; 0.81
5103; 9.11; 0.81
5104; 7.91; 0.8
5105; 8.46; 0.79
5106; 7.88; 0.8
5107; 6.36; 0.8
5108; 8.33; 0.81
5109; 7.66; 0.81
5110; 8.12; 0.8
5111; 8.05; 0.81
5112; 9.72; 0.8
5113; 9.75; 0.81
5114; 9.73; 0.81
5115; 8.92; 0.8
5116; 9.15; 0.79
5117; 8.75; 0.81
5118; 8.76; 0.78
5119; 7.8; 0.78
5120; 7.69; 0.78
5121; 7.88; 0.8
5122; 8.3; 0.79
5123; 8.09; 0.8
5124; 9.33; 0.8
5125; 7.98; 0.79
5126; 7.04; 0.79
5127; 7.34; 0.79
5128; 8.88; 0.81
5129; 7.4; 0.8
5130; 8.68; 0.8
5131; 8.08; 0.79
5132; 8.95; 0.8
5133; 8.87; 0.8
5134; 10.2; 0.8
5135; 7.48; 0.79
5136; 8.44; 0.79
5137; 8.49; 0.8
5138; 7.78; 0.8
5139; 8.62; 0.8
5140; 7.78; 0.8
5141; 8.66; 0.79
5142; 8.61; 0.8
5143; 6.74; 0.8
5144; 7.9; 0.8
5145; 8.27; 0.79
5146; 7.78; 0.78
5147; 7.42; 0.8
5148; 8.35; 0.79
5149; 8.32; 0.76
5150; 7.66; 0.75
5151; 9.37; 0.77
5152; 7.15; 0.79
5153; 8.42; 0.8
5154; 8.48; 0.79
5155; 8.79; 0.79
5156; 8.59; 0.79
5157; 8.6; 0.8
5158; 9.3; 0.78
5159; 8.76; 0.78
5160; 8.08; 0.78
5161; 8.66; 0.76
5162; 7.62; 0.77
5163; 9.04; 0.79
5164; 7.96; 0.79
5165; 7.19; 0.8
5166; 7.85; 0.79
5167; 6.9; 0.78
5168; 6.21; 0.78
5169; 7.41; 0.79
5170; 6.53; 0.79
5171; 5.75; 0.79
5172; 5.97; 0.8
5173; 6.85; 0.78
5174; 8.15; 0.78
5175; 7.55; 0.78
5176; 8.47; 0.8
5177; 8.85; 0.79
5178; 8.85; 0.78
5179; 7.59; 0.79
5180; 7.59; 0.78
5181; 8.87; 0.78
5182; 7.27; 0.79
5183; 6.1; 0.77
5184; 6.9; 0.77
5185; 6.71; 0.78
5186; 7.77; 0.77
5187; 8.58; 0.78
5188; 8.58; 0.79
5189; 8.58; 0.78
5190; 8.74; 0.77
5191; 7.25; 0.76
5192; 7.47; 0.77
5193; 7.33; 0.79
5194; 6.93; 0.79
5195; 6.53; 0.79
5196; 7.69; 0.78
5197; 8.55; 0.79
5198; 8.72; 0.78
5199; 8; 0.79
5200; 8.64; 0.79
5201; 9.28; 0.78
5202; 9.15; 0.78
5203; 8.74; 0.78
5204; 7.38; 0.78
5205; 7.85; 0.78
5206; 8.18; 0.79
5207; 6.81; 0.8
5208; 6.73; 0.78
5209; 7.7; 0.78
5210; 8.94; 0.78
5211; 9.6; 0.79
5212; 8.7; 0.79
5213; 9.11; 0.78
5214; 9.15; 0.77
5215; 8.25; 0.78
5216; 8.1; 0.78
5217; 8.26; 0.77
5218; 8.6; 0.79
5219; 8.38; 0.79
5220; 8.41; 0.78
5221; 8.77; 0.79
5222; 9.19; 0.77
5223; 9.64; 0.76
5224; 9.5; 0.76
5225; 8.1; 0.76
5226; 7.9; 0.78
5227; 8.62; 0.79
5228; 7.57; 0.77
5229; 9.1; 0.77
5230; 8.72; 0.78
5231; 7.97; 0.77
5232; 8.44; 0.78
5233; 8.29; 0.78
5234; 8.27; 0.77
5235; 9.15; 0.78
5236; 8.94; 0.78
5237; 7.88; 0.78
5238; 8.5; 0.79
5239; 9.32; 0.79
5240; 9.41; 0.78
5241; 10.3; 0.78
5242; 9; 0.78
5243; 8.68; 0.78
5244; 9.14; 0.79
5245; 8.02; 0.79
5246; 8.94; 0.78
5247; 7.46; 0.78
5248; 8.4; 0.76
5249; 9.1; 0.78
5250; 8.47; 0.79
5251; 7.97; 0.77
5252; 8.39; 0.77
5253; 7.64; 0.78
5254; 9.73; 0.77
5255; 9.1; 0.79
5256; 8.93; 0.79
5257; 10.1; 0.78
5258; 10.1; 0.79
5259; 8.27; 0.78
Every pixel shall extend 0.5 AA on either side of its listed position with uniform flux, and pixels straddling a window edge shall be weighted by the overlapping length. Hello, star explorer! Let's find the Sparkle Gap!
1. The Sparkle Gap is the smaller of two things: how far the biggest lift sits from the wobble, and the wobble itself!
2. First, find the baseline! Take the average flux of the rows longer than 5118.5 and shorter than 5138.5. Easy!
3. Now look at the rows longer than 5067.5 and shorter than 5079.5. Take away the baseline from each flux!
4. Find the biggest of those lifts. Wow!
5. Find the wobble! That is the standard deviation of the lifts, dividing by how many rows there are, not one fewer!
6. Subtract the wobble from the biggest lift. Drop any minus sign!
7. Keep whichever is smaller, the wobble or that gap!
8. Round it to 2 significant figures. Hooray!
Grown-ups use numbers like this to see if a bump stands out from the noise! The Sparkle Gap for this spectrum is 0.59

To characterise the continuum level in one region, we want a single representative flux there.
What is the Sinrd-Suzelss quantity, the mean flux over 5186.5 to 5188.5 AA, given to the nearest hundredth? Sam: 8.58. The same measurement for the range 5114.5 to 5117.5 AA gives 8.94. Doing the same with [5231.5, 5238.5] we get 8.50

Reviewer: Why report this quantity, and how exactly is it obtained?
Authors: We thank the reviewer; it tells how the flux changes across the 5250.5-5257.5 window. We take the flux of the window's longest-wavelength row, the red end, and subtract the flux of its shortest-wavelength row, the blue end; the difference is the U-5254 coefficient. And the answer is 2.1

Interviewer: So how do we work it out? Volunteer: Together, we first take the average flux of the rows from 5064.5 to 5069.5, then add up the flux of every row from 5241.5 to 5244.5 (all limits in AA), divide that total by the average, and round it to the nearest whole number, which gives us 3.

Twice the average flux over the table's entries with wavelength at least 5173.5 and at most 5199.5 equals 15.7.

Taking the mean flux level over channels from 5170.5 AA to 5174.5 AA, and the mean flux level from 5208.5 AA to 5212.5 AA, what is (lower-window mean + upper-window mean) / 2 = 7.7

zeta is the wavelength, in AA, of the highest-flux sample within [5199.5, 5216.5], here 5211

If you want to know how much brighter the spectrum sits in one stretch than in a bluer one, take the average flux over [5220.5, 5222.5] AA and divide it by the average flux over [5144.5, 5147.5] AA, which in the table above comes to 1.15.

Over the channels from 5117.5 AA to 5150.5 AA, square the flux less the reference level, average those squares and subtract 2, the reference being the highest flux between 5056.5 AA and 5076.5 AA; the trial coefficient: 1.8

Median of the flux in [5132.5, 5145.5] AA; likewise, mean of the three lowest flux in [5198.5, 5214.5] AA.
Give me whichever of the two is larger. 8.44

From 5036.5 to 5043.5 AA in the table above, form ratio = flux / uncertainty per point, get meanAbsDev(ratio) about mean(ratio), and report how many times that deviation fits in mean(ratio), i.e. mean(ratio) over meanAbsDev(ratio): 13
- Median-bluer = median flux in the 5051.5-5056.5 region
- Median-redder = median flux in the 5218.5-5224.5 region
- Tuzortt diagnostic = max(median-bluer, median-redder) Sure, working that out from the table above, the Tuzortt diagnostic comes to 9.0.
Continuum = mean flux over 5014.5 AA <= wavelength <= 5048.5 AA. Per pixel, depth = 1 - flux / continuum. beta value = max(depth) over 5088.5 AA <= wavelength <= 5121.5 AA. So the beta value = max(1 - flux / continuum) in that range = 0.23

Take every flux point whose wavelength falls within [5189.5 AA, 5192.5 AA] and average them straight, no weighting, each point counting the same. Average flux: 7.8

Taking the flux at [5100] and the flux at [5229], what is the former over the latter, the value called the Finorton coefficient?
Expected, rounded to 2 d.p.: 0.90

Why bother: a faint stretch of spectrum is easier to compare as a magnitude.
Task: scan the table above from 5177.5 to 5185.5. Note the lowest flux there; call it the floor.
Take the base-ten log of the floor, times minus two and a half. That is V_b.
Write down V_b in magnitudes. -1.96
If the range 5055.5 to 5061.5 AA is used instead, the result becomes -2.28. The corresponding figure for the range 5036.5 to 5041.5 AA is -2.12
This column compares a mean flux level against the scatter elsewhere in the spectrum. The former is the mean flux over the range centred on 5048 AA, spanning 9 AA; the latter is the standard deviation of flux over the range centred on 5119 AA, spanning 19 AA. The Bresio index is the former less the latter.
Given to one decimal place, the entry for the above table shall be 7.5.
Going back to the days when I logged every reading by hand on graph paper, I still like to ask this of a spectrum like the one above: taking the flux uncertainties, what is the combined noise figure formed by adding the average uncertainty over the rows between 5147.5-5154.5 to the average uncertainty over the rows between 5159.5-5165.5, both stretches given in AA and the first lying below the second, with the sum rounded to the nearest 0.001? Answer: 1.560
